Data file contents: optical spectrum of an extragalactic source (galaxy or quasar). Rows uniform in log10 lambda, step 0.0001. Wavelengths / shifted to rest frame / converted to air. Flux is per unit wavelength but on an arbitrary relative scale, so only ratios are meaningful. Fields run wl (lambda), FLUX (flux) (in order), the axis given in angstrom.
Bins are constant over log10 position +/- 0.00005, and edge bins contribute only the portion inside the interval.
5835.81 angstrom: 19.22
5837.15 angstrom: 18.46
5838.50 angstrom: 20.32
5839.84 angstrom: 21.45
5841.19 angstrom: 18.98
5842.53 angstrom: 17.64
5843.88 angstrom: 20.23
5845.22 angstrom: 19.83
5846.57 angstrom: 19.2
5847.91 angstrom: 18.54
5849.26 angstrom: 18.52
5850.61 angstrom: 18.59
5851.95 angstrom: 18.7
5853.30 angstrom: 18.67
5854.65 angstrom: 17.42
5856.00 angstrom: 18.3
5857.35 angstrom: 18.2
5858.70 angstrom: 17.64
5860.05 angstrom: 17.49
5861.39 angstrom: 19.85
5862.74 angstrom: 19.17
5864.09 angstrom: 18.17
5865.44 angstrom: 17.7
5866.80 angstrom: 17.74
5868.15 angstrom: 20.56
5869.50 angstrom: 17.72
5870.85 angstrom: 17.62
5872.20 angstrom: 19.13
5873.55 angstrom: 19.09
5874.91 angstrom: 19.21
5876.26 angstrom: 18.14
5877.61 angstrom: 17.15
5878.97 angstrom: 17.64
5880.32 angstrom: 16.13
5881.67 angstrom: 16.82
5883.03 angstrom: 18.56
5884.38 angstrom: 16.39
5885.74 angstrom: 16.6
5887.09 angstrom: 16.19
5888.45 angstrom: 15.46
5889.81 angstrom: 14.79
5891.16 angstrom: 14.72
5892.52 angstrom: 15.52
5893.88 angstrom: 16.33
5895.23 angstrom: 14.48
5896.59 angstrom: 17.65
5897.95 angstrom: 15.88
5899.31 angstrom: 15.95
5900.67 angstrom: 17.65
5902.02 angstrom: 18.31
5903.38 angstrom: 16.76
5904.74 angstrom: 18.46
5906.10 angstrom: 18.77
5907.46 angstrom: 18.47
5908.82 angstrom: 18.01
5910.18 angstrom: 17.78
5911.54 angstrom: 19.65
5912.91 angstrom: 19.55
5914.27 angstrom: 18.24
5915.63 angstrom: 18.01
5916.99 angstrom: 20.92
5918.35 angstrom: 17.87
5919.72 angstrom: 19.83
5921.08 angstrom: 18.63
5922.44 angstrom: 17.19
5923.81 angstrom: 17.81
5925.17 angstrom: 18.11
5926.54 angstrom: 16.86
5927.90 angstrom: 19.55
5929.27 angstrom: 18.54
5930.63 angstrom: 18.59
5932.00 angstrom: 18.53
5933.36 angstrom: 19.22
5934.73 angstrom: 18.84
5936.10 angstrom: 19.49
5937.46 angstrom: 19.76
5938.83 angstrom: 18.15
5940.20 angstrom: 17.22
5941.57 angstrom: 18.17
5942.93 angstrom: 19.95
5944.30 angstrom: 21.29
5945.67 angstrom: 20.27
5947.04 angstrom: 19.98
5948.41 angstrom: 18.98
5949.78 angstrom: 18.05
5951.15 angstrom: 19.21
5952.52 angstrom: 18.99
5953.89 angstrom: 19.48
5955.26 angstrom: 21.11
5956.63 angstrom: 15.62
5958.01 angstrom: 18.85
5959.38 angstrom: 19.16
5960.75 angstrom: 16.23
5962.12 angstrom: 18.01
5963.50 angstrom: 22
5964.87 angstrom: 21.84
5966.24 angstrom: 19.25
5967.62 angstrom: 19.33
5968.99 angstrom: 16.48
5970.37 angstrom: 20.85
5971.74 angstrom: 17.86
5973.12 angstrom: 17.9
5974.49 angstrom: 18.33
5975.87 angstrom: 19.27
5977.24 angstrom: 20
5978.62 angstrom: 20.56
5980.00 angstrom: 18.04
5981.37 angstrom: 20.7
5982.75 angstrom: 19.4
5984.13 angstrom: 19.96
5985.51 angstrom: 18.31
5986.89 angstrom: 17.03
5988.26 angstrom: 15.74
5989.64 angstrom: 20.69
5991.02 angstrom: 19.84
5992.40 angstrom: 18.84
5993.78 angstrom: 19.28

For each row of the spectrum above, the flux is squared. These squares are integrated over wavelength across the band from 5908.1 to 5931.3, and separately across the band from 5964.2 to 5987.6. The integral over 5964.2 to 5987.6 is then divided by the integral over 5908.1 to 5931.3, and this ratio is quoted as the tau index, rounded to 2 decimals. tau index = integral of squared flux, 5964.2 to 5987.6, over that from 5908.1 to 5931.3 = 1.08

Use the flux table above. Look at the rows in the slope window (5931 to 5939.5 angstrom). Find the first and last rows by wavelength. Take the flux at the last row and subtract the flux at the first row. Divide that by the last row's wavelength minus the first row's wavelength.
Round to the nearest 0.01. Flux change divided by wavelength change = -0.06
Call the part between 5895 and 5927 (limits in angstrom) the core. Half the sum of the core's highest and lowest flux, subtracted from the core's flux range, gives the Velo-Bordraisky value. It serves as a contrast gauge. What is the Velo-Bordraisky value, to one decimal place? -11.3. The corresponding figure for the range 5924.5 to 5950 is -14.6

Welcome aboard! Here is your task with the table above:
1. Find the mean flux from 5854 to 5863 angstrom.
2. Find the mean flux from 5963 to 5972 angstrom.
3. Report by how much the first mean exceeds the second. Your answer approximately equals -1.4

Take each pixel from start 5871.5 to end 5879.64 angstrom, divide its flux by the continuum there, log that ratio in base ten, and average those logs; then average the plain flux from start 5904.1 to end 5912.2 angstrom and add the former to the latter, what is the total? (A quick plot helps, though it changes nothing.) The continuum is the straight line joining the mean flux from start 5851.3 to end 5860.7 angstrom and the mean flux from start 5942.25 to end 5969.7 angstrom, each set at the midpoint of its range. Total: 18.5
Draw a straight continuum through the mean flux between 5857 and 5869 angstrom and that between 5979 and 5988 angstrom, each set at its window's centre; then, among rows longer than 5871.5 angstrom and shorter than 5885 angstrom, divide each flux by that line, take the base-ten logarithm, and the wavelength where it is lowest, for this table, 5880.32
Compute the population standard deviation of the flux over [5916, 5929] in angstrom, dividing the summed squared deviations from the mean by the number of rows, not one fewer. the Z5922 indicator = 1.25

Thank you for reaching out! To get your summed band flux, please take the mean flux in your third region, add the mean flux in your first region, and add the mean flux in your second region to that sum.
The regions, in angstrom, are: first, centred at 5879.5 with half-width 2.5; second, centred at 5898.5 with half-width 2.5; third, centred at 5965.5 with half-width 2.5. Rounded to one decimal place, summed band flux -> 54.3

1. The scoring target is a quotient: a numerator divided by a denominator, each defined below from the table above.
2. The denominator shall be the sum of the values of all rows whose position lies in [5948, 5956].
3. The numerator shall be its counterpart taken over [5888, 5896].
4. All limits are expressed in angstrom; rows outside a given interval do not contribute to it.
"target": 0.79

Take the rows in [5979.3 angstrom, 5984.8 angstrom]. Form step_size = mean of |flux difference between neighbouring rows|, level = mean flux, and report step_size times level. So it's 29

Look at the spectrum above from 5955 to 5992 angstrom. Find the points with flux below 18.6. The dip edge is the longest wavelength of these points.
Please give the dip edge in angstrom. 5988.26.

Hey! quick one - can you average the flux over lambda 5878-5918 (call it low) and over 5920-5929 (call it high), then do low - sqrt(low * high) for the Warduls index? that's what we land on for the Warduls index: -0.4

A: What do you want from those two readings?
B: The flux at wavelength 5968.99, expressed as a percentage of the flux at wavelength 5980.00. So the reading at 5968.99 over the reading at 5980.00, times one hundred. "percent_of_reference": 91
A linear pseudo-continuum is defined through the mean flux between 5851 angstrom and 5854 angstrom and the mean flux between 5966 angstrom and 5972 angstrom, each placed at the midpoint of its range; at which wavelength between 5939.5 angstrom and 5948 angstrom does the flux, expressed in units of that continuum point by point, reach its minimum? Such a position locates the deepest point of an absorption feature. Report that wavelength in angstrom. 5940.20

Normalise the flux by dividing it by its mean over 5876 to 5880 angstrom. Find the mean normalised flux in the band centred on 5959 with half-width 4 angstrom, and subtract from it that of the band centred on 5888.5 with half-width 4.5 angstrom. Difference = 0.14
